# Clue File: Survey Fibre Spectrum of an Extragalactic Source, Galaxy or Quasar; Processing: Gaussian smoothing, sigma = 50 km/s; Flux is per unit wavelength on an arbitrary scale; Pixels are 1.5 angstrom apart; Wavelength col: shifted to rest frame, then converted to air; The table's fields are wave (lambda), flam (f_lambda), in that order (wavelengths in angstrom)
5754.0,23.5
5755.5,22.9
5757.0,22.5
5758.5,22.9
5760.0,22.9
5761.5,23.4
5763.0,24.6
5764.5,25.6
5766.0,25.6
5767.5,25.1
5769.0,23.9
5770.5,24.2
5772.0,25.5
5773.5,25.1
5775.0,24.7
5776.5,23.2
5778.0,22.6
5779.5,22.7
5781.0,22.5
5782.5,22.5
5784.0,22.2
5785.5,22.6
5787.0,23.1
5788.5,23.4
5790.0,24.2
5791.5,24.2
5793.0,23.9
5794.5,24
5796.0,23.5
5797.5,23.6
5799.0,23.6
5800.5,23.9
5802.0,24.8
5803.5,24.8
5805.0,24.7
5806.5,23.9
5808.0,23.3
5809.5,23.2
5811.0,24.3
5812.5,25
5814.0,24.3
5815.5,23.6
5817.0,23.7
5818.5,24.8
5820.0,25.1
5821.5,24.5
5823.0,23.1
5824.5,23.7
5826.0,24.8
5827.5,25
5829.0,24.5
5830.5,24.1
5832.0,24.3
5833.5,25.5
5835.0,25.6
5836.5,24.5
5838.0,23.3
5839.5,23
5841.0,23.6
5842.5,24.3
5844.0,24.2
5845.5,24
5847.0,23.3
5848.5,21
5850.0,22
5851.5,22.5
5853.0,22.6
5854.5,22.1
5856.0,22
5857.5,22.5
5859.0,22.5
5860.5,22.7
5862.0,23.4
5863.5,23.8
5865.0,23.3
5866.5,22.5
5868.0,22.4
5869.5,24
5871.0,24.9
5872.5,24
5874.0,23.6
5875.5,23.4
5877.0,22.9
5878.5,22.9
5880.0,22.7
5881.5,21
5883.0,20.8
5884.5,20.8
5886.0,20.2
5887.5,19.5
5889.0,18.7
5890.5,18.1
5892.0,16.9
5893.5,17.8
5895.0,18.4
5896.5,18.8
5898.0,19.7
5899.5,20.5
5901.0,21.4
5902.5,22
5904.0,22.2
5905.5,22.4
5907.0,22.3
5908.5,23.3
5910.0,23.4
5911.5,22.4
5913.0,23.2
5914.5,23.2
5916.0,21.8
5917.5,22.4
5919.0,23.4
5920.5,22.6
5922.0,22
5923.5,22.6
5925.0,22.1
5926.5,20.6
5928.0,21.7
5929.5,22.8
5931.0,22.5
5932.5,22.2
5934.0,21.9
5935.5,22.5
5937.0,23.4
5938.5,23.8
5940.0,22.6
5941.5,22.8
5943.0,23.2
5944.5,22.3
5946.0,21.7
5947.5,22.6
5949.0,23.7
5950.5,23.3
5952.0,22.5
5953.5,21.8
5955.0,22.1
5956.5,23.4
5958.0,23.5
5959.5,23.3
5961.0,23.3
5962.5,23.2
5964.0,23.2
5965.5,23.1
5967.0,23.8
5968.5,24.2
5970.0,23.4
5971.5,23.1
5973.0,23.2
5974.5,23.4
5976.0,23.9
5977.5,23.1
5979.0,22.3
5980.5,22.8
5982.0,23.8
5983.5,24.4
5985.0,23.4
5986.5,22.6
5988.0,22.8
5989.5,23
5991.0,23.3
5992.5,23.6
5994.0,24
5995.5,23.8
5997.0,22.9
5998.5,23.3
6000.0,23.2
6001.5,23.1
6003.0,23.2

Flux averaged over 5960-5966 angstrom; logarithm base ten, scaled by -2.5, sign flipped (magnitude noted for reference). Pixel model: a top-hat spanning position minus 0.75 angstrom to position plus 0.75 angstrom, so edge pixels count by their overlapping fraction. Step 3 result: 3.41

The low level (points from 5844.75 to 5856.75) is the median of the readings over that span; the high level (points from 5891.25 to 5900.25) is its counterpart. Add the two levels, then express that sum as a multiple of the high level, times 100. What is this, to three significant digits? 220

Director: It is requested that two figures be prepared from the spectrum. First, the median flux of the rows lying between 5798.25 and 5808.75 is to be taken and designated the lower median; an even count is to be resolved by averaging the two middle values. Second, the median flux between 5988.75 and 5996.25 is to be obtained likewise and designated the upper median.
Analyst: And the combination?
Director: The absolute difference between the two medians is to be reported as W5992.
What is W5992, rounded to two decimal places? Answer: 0.30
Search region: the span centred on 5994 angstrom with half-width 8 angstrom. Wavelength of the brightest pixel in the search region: 5994.0 angstrom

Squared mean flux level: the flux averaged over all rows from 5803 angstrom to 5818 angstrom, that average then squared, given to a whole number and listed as 580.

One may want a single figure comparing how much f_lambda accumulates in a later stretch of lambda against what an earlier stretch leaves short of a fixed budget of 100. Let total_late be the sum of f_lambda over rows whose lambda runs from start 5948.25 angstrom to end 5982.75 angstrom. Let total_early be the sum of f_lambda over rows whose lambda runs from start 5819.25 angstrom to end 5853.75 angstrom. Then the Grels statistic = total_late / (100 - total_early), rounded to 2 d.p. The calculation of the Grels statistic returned -1.19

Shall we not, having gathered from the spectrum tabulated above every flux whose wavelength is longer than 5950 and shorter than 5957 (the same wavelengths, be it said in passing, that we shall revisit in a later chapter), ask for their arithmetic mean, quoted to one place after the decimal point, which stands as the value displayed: 22.6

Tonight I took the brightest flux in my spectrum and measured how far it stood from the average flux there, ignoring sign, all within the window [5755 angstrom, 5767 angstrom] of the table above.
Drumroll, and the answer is 1.8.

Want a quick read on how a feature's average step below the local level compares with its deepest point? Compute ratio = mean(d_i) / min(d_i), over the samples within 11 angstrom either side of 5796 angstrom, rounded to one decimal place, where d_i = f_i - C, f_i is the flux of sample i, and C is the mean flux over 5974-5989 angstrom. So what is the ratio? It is -1.0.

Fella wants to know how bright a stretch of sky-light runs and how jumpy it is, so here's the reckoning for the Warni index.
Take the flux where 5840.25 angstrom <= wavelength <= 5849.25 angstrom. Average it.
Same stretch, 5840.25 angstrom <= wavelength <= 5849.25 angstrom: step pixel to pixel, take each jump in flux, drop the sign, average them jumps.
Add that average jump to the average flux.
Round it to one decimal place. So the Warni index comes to 24.2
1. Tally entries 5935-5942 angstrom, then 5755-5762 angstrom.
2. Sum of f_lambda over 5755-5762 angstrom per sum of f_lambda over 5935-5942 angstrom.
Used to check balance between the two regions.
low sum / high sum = 1.00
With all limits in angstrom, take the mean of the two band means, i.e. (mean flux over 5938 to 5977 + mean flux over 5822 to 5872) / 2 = 23.29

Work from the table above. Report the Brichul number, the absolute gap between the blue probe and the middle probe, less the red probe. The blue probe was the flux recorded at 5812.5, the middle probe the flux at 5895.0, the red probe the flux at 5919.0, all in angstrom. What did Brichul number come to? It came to -16.8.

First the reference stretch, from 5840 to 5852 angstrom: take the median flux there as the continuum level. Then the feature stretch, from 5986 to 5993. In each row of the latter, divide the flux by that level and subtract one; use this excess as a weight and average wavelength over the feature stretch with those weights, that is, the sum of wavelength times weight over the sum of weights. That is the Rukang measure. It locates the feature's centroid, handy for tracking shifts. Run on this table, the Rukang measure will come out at 5987.6 angstrom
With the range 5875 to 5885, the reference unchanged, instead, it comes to 5882.2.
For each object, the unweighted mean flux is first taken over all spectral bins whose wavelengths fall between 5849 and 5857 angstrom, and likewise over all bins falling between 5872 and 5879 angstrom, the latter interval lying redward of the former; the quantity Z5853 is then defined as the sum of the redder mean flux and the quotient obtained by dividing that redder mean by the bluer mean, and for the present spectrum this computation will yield 24.4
